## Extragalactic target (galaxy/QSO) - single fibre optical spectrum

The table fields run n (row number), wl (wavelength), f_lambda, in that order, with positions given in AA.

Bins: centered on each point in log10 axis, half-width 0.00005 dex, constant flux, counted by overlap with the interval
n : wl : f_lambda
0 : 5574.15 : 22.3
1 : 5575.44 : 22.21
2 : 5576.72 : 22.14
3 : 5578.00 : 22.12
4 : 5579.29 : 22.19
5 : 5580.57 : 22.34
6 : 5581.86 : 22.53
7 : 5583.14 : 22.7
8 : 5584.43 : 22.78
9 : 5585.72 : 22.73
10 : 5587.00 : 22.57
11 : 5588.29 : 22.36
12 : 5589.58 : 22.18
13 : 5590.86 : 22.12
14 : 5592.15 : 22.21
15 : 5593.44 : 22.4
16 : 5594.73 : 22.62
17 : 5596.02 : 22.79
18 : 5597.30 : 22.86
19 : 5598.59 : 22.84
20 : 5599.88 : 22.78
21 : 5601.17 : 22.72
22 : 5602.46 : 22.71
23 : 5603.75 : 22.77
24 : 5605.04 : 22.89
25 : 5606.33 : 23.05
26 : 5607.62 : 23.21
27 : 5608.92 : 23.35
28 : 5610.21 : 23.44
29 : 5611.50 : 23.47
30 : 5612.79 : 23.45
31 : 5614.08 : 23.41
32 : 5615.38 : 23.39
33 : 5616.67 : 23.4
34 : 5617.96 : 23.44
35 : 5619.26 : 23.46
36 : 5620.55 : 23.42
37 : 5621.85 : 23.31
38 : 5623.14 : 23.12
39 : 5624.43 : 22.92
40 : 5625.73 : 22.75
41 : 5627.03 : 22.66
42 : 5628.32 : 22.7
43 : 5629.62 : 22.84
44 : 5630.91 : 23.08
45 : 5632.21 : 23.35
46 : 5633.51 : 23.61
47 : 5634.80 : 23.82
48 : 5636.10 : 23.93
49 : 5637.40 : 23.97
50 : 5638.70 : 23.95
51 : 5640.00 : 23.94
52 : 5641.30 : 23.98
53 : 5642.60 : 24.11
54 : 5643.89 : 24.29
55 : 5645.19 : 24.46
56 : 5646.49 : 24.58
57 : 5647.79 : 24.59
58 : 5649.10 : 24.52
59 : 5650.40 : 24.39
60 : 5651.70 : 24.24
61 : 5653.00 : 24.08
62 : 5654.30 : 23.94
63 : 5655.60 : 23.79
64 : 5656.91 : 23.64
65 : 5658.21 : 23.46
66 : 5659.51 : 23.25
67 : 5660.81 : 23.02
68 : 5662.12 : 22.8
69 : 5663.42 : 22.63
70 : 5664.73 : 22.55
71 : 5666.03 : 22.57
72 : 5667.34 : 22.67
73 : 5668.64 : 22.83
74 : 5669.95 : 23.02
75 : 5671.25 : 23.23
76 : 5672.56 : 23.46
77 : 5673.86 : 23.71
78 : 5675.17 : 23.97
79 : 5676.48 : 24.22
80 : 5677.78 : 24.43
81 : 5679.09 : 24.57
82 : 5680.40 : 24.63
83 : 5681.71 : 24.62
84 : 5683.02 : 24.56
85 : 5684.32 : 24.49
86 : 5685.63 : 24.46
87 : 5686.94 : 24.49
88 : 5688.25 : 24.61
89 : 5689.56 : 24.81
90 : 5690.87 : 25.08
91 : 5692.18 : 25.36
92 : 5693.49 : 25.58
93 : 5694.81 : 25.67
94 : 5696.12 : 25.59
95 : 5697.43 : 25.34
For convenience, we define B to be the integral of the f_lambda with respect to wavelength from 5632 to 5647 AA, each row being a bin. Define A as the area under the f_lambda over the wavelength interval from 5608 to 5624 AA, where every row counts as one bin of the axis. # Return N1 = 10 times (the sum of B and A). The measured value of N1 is 7344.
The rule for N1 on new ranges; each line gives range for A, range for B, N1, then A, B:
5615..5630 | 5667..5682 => 7036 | 347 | 357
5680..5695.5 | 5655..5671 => 7537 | 385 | 368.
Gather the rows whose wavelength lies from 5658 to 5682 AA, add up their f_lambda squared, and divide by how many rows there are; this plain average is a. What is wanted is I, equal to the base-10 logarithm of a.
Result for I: 2.741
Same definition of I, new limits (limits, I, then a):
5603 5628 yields 2.731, 539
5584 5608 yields 2.711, 514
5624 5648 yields 2.748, 560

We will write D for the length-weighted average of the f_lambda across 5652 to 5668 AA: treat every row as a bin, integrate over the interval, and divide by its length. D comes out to 23.2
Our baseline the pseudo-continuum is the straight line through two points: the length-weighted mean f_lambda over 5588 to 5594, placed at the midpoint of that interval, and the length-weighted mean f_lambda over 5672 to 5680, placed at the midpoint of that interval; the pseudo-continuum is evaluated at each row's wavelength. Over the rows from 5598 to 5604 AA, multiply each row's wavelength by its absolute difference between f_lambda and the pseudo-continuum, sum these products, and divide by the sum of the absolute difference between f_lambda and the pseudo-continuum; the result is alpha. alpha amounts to 5600.7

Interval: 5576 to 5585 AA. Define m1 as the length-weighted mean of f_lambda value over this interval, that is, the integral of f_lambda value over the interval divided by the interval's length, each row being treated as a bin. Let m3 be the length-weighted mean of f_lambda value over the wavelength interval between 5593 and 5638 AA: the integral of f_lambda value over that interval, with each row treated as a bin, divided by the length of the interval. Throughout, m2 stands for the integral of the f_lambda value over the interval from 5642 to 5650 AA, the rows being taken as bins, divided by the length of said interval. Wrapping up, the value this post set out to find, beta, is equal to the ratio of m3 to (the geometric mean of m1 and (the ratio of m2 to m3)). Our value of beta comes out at 4.76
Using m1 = 22.4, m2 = 24.4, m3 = 23.1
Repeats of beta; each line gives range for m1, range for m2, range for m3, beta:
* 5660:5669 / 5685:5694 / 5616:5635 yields 4.69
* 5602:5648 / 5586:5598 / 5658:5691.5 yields 5.05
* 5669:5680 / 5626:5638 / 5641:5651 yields 5.11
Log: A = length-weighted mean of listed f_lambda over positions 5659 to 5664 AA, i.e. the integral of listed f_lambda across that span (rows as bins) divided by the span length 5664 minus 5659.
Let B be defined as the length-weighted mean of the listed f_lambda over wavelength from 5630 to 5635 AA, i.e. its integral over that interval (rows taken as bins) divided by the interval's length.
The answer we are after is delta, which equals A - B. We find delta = -0.5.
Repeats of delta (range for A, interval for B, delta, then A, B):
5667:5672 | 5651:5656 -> -1.1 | 23.0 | 24.1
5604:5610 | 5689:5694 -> -2.1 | 23.1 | 25.2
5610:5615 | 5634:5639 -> -0.5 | 23.4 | 23.9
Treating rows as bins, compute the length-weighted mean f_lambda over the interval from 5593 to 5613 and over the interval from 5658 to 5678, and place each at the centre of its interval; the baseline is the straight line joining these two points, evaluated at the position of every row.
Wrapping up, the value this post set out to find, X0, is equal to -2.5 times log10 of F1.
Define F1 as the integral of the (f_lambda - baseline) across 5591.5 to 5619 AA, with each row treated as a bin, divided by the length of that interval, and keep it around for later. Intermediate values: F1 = 0.0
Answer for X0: 3.3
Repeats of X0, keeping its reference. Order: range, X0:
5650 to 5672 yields 2.5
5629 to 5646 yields 0.4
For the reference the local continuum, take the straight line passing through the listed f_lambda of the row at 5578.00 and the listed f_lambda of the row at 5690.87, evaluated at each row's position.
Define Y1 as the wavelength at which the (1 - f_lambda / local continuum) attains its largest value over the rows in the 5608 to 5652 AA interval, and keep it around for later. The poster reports 5627.03 AA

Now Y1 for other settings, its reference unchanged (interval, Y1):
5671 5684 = 5671.25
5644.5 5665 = 5664.73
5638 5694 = 5666.03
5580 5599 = 5590.86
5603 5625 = 5624.43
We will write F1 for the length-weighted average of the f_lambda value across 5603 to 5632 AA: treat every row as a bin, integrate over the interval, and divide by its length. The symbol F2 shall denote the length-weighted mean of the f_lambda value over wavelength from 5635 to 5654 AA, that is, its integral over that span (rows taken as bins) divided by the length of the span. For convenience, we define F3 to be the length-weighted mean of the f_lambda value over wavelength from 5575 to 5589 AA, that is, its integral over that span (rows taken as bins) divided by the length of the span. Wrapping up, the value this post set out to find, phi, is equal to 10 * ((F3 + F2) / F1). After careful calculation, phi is 20.1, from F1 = 23.2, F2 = 24.2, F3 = 22.4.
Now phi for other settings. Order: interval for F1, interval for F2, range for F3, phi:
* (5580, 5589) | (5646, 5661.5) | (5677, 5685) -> 21.5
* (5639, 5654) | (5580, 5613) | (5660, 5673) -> 18.8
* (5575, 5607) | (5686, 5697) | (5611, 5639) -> 21.5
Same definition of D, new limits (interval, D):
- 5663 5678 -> 23.3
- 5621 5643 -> 23.4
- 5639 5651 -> 24.3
